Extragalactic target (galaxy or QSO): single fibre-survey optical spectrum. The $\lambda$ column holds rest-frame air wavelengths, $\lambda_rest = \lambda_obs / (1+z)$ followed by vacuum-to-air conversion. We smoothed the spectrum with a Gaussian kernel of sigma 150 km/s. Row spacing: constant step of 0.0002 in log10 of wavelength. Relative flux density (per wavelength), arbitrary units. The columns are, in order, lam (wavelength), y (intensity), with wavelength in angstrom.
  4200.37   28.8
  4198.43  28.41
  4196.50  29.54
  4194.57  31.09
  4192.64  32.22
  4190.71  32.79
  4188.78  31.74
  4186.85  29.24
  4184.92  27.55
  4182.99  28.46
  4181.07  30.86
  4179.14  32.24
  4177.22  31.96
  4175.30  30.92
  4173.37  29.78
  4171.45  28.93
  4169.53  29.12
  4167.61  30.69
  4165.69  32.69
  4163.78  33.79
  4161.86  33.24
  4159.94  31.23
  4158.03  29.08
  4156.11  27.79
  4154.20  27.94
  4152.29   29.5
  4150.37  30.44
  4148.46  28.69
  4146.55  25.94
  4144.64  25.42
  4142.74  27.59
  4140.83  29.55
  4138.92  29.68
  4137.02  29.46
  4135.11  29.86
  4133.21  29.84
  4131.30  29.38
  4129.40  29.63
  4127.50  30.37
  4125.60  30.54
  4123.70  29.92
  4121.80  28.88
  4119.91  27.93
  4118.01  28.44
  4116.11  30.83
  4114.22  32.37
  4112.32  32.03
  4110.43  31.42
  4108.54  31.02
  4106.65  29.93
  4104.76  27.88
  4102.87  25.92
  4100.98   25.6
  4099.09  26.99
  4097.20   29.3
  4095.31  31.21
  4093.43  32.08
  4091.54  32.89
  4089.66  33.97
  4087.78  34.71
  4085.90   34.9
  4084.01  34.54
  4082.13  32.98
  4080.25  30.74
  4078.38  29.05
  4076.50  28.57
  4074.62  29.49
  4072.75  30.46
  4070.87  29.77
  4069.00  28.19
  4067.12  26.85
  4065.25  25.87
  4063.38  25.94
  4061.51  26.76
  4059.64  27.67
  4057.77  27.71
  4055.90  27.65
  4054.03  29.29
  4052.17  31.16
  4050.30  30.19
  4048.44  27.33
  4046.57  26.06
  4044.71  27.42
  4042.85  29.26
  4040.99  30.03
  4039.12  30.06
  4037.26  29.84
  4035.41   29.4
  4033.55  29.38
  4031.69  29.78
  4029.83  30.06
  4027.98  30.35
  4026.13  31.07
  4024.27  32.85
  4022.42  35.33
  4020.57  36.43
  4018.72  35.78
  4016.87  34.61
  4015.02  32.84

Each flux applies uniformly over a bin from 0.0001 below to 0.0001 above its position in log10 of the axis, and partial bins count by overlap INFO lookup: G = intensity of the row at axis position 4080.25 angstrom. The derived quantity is 30.74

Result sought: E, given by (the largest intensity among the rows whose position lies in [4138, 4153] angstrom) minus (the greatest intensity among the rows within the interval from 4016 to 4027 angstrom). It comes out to -6.0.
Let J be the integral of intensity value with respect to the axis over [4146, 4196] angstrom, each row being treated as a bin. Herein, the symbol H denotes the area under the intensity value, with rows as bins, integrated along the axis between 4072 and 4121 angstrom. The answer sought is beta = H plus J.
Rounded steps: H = 1499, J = 1517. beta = 3015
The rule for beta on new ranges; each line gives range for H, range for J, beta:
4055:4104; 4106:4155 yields 2895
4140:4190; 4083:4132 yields 2984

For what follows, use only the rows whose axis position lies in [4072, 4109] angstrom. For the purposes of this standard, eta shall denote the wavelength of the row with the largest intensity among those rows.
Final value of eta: 4085.90 angstrom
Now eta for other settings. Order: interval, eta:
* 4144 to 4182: 4163.78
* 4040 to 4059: 4052.17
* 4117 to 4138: 4125.60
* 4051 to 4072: 4052.17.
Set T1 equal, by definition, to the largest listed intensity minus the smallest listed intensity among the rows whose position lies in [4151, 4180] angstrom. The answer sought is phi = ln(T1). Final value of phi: 1.8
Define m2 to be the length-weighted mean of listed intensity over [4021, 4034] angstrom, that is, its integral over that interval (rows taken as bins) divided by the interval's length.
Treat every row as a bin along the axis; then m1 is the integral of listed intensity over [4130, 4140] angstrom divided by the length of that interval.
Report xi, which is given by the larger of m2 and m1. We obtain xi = 31.5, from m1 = 29.6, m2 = 31.5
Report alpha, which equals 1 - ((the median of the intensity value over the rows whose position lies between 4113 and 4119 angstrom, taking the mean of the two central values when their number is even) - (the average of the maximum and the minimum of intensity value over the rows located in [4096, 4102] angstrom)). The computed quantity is -2.4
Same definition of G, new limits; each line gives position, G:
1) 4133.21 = 29.84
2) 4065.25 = 25.87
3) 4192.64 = 32.22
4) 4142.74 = 27.59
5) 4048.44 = 27.33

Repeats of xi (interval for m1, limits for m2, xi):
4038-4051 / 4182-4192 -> 30.0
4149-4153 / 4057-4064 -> 29.8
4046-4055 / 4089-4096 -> 32.5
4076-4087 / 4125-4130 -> 32.0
